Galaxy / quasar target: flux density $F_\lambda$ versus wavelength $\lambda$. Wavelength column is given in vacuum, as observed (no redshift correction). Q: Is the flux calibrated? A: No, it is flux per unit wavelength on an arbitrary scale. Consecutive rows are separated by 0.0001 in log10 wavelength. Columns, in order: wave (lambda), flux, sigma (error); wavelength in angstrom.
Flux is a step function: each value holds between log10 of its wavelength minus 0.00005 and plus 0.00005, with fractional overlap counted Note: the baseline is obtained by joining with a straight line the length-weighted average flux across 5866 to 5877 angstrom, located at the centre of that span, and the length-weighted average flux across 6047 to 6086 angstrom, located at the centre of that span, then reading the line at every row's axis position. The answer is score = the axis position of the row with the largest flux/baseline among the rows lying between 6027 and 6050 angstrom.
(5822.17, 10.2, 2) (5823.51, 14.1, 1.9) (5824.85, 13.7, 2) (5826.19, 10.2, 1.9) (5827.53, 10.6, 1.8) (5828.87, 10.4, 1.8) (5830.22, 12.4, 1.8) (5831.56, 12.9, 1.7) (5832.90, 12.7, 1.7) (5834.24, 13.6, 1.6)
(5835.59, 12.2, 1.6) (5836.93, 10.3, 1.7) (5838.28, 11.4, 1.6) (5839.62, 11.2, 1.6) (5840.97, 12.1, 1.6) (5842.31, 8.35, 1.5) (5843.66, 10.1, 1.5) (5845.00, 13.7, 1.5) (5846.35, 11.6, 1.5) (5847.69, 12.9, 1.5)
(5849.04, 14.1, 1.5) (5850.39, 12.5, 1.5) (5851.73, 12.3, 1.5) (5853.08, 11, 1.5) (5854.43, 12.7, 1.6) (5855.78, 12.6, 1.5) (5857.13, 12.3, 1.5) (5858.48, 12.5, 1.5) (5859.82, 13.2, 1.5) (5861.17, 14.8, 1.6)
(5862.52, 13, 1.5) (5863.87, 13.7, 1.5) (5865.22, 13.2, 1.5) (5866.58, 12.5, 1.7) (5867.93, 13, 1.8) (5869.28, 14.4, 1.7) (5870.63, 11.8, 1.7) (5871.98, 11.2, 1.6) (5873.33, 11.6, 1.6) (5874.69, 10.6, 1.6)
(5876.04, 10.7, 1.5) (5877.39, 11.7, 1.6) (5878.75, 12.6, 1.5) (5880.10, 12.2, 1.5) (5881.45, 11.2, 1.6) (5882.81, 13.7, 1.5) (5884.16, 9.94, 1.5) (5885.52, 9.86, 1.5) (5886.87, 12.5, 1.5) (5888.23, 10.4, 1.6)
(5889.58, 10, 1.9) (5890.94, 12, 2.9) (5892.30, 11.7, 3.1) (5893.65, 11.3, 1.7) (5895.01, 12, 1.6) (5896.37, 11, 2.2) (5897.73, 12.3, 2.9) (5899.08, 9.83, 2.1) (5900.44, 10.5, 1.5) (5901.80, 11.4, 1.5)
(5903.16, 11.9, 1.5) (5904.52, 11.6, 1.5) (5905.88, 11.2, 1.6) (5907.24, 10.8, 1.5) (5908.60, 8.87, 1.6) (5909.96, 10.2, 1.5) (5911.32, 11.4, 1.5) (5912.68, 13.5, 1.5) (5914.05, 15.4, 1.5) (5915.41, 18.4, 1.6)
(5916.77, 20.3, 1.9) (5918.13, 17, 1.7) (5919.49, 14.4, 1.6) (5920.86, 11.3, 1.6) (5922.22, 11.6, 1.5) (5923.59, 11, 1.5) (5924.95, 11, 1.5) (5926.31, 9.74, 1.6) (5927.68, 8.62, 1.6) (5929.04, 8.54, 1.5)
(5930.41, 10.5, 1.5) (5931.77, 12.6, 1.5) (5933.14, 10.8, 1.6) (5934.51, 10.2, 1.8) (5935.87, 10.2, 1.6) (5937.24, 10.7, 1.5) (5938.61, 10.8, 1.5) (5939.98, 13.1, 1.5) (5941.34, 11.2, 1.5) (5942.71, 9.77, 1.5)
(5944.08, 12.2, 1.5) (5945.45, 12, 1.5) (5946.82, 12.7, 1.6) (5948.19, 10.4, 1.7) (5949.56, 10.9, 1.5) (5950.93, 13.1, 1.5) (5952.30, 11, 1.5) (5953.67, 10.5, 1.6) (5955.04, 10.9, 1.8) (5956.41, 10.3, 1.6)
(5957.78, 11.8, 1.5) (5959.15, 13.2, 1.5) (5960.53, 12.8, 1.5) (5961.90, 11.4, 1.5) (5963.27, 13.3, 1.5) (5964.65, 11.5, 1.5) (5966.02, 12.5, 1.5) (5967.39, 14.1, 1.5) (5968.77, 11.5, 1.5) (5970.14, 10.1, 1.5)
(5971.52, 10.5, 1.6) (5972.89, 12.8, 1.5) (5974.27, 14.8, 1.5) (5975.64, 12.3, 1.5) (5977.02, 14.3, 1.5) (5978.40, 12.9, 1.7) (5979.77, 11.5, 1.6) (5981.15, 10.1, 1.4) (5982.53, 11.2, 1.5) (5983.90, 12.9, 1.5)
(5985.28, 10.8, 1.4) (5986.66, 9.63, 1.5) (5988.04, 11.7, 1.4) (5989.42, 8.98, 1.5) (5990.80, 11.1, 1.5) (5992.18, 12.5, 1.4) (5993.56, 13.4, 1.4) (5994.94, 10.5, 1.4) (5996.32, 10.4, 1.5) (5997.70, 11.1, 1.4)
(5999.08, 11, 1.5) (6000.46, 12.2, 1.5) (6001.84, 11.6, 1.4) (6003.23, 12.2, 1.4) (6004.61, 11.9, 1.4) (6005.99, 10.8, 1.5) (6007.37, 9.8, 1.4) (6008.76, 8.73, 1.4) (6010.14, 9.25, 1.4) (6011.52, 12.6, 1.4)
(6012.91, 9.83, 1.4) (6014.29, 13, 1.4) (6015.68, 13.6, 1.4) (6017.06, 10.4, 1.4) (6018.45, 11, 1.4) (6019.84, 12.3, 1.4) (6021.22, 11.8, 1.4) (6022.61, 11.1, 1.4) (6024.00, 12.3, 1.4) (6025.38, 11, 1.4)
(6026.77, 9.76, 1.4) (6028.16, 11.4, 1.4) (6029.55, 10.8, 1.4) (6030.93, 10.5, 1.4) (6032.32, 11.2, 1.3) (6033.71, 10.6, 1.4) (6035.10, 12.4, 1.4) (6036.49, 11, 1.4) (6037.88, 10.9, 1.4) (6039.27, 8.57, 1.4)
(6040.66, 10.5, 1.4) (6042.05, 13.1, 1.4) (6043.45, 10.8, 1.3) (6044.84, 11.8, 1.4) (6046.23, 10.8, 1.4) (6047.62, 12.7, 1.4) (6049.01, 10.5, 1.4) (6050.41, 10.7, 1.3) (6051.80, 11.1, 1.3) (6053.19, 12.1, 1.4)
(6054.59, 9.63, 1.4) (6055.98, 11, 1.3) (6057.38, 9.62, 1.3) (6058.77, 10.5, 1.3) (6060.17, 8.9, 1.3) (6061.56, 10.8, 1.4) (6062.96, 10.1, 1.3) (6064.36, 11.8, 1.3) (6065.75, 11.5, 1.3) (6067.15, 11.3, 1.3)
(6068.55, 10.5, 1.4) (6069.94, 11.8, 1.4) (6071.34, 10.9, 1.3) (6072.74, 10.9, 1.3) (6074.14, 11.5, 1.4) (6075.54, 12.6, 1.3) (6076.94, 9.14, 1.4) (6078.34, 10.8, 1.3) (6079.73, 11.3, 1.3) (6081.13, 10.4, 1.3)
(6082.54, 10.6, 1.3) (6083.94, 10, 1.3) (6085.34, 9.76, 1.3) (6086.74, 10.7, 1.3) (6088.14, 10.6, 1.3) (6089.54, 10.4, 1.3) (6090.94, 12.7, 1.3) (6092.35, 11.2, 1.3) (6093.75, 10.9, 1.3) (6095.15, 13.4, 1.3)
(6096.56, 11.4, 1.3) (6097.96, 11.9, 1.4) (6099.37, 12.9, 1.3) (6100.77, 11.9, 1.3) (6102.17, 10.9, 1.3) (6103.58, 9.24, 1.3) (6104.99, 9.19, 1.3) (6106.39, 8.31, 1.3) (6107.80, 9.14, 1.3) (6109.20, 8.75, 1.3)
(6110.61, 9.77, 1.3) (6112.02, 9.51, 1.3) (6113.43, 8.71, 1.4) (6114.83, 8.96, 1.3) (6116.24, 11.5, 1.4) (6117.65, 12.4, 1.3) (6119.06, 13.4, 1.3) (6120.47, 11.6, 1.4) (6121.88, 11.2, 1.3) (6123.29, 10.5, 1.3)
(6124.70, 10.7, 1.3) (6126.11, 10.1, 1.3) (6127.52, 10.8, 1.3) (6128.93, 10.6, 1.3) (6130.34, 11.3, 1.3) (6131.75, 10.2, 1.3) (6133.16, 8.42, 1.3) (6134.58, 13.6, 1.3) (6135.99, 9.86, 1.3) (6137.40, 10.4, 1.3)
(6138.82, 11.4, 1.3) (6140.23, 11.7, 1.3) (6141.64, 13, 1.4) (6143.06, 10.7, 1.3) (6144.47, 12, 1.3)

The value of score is 6042.05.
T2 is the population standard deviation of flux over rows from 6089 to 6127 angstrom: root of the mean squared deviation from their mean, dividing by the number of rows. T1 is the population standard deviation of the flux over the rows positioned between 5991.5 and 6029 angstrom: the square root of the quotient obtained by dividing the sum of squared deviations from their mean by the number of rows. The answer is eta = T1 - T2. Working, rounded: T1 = 1.2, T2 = 1.5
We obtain -0.24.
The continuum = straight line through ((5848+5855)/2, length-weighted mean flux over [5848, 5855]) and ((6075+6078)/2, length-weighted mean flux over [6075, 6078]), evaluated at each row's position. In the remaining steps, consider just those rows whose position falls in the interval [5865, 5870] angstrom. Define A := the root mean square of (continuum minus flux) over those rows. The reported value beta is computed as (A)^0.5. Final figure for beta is 1.1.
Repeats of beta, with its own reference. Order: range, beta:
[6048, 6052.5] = 0.6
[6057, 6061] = 1.2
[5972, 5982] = 1.4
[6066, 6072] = 0.8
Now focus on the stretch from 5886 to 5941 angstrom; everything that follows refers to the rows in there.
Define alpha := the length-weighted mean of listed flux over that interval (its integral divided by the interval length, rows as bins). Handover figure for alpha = 11.8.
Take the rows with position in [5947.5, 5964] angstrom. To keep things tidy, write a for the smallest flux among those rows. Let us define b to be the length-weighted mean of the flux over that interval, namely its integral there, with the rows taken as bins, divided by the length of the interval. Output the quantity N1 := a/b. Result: 0.89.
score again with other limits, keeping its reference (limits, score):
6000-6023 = 6015.68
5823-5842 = 5823.51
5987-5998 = 5993.56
